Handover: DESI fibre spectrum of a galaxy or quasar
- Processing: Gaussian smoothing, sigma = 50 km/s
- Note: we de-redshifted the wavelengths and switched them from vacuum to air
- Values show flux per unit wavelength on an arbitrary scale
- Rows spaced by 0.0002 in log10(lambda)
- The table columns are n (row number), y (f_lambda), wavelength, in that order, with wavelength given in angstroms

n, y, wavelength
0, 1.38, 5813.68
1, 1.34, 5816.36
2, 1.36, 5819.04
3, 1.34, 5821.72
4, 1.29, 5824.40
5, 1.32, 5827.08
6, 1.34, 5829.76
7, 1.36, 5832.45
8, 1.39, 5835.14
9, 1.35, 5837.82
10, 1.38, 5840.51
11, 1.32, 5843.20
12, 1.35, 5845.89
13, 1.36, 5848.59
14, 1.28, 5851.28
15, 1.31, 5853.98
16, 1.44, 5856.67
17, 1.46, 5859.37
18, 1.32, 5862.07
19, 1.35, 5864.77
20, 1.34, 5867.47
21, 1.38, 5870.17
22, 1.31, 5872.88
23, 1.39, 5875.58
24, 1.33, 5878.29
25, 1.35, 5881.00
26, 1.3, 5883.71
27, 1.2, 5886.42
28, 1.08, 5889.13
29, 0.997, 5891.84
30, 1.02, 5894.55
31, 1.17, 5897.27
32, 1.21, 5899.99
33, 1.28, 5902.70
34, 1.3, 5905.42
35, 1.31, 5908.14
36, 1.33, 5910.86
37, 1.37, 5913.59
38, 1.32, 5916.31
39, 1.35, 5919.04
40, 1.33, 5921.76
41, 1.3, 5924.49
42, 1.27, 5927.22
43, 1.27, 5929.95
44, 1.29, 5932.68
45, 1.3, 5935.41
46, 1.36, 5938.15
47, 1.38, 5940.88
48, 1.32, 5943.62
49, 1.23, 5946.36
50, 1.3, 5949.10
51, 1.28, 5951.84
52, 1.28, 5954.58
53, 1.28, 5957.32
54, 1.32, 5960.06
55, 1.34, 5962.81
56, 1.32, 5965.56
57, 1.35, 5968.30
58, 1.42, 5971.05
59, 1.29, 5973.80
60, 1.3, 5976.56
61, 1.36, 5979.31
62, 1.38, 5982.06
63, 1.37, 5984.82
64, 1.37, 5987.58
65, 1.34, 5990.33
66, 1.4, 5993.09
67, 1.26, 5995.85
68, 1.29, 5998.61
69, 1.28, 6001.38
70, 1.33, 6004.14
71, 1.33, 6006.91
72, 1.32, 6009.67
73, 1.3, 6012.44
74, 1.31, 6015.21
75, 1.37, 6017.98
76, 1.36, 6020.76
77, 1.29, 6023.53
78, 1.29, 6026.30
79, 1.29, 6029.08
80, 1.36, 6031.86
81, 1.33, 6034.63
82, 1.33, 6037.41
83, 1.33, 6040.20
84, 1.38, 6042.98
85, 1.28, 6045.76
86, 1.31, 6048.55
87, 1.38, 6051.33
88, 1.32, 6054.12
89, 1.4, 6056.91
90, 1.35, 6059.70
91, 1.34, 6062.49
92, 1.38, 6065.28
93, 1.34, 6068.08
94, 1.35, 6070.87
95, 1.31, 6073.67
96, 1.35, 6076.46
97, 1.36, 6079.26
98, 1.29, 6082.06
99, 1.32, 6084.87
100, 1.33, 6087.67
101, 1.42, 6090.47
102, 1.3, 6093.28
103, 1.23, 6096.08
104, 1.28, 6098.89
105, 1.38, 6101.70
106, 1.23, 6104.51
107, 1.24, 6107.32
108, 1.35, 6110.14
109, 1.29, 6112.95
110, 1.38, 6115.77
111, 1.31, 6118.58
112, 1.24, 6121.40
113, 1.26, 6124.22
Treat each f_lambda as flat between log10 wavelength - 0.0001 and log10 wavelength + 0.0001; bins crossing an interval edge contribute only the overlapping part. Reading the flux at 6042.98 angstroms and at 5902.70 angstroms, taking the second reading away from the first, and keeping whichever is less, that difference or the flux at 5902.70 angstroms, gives 0.10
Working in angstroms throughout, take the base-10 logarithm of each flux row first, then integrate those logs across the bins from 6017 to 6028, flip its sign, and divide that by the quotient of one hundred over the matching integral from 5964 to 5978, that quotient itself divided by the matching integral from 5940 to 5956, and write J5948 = -0.04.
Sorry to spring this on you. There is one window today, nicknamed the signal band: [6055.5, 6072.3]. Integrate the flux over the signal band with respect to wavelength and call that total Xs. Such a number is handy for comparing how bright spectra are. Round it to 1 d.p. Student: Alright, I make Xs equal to 22.8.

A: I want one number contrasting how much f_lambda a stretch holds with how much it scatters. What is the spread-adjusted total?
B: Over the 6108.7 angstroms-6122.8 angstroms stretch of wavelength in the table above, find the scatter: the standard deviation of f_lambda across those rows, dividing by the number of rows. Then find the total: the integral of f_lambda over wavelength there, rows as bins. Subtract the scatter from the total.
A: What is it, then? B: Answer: 18.5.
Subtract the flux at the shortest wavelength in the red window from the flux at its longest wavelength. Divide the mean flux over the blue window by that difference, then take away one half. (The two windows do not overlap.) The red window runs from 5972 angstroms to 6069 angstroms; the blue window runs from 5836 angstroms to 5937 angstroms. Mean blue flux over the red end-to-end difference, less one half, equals 25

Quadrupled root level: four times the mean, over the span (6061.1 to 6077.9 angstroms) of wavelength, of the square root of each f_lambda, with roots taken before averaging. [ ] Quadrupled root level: 4.64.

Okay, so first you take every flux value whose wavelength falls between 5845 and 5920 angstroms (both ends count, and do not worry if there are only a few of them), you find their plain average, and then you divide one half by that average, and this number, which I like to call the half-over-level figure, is 0.387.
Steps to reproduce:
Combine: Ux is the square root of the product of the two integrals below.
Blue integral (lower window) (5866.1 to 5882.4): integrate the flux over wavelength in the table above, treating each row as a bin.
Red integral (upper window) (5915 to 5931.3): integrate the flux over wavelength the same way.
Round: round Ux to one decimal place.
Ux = 21.6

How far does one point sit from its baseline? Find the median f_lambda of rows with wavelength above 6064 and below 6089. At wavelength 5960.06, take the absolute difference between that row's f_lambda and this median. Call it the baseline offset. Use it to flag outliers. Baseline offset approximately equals 0.020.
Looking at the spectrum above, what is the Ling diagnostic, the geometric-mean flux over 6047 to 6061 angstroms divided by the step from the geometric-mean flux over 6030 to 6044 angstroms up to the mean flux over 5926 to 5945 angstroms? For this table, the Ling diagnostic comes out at -41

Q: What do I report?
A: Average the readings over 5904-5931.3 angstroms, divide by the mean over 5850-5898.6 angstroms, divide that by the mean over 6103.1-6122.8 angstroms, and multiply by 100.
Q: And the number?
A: 79.6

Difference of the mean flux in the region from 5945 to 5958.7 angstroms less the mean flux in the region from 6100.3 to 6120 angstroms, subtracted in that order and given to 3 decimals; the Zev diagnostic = -0.037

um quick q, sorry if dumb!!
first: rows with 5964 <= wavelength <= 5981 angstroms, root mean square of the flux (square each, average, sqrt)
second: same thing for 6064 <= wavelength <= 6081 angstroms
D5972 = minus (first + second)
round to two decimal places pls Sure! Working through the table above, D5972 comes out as -2.69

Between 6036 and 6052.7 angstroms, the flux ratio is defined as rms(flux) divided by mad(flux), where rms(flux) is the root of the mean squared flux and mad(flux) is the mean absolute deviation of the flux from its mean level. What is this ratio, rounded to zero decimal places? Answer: 45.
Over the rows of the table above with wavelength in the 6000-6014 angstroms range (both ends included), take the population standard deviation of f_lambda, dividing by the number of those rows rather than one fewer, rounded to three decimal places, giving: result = 0.019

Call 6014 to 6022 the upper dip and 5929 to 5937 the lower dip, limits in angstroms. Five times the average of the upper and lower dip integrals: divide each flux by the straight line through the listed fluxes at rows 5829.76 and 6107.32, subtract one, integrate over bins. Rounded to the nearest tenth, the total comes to 1.0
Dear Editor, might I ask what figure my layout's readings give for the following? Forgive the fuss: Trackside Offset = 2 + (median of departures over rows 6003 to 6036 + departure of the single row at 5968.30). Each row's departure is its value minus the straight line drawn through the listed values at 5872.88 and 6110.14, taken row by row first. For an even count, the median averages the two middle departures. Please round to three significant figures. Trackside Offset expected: 2.01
